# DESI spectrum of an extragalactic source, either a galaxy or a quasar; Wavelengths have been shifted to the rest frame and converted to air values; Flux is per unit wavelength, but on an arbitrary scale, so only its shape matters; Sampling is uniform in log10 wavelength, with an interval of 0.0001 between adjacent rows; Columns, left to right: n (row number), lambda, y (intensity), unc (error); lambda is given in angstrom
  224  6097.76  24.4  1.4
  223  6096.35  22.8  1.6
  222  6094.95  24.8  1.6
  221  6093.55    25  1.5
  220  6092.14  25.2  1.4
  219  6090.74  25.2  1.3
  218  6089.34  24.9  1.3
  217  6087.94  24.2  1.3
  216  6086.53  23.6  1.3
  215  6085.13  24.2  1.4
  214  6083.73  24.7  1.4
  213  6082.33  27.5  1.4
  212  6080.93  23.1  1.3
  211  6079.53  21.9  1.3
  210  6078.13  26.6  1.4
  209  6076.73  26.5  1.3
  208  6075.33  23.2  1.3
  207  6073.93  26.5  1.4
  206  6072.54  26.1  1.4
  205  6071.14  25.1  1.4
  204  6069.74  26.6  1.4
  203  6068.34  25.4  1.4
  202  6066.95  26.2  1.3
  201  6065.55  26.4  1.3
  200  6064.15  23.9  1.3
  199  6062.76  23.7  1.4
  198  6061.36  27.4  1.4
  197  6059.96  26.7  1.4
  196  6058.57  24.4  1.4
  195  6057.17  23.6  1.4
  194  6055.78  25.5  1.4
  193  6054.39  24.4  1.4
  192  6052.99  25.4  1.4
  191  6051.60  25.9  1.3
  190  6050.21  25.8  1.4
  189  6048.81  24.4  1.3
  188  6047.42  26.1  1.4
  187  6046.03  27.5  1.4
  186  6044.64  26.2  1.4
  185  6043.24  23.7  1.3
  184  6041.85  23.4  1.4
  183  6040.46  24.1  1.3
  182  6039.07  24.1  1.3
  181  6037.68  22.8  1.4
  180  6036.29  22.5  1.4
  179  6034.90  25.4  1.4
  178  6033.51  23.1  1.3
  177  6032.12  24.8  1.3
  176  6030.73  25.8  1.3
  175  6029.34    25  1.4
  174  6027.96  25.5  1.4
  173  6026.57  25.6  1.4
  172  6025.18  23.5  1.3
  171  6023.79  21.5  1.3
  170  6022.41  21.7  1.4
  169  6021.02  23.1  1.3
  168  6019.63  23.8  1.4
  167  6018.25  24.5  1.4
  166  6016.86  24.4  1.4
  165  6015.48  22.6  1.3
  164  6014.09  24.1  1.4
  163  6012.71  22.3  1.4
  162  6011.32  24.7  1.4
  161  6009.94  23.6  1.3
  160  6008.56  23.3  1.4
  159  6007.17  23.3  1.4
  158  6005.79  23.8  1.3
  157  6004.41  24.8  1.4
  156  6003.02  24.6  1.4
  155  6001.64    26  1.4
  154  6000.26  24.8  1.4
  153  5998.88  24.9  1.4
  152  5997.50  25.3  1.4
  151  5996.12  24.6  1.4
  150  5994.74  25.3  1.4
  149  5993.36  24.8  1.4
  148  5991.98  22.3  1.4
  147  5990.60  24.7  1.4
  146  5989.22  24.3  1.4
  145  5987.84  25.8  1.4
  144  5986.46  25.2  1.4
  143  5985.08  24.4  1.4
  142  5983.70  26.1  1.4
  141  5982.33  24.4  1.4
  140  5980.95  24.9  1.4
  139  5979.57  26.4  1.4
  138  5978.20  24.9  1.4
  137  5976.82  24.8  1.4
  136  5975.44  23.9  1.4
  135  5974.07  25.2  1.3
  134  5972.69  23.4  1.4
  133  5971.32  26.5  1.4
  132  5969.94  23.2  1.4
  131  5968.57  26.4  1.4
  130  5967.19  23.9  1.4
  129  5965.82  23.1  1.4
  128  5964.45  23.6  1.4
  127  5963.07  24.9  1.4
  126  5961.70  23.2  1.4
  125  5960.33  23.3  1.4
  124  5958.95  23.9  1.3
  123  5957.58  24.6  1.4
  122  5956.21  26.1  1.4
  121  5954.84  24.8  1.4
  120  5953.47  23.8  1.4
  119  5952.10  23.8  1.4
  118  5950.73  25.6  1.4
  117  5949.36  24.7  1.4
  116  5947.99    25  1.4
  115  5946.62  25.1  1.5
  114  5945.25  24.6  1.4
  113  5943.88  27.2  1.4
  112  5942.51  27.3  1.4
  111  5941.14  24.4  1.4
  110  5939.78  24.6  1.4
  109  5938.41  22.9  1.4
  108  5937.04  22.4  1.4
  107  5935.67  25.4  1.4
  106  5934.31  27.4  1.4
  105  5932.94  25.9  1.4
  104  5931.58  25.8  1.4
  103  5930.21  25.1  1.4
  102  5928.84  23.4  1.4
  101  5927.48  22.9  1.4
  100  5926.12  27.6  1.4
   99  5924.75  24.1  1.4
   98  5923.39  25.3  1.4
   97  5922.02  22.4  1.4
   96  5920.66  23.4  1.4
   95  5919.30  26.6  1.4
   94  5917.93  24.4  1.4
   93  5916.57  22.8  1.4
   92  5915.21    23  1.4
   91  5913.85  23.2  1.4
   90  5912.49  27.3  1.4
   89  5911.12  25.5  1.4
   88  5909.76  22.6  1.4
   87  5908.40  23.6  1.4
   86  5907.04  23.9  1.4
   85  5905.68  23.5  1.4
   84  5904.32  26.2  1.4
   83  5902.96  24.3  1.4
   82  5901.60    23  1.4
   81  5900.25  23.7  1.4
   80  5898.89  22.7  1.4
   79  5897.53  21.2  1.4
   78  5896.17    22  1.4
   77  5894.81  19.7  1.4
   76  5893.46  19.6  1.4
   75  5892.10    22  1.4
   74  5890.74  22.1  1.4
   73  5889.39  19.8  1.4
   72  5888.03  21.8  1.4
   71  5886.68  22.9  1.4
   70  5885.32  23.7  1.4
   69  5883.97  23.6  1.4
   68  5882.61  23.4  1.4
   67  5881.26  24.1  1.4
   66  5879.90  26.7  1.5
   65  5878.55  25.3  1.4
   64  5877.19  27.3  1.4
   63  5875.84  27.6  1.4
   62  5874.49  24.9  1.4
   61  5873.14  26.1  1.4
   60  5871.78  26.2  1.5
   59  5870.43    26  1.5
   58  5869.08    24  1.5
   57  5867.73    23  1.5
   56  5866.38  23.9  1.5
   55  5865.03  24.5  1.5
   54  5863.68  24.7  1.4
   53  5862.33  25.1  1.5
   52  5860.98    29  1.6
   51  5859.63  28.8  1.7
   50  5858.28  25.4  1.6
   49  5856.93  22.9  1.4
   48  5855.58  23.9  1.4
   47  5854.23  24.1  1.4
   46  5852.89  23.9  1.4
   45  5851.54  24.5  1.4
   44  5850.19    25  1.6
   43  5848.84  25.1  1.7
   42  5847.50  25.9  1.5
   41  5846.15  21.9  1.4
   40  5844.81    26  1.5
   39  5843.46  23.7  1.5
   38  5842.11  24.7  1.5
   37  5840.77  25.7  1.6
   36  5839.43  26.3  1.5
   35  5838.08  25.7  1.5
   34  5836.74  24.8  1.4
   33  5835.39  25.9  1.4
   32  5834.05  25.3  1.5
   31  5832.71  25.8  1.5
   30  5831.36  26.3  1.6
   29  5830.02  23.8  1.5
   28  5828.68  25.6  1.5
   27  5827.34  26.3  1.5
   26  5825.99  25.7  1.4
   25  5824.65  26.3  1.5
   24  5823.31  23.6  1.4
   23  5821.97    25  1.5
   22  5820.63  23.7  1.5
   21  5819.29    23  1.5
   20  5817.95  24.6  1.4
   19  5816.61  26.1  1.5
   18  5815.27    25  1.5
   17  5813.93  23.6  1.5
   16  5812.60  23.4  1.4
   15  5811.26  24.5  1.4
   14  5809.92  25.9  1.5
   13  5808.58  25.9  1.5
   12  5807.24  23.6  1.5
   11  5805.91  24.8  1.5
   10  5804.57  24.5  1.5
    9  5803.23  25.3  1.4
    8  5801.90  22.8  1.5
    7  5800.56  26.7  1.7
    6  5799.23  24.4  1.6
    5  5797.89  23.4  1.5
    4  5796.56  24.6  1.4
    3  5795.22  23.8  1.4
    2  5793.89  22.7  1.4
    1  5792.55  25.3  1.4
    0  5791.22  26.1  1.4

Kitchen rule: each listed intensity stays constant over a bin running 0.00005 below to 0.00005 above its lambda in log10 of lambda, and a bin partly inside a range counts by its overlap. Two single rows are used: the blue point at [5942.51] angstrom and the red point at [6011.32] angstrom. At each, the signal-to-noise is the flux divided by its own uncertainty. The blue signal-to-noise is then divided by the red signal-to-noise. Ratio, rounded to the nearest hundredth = 1.11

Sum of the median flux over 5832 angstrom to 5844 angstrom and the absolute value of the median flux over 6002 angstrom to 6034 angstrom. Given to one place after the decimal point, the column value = 49.5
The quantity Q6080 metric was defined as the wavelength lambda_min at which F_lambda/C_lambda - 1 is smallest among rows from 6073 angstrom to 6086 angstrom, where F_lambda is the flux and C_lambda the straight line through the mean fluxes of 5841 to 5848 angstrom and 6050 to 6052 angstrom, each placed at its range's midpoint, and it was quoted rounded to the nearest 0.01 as 6079.53 angstrom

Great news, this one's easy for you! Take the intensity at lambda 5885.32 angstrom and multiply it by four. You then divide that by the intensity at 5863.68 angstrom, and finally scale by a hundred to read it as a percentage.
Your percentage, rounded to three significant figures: 384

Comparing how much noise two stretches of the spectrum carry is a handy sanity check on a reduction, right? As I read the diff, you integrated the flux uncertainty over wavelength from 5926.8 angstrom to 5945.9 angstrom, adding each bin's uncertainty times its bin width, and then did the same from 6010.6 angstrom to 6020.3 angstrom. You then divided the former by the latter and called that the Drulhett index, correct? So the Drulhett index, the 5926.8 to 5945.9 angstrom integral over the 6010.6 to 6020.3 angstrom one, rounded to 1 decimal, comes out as 2.0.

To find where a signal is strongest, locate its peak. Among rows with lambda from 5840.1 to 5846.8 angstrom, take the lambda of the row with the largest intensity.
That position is 5844.81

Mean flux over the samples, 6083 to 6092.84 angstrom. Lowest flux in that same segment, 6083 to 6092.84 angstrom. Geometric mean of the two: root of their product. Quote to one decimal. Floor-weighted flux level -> 24.1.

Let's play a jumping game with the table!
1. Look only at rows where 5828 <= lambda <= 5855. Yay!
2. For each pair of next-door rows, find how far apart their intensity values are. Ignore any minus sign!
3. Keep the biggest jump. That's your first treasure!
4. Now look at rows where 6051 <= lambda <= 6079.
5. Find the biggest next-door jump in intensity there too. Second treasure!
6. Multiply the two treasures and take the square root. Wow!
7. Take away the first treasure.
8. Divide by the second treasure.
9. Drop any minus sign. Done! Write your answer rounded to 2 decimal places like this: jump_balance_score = 0.06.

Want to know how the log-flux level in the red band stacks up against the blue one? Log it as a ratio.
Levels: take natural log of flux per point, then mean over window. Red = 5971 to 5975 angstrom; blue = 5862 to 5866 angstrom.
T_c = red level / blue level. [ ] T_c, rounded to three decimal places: 1.003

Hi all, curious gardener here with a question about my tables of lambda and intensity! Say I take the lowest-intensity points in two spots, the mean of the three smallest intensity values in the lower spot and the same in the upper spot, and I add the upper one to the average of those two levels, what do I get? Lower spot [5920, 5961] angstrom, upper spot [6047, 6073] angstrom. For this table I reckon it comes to 46.9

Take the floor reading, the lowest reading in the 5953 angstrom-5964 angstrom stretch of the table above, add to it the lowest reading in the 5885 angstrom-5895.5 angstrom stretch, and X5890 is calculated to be 43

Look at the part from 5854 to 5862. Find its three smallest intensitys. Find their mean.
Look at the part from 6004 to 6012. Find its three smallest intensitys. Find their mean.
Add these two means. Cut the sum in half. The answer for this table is 23.5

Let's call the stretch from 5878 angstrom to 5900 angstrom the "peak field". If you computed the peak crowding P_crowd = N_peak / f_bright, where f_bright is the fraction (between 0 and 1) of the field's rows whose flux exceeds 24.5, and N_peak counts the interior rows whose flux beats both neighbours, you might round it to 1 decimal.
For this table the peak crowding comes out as 32.0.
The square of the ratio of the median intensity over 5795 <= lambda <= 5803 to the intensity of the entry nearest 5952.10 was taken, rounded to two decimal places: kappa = 1.03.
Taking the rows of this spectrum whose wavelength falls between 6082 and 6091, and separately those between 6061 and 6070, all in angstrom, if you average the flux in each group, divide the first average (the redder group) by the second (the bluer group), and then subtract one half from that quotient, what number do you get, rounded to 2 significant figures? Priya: 0.47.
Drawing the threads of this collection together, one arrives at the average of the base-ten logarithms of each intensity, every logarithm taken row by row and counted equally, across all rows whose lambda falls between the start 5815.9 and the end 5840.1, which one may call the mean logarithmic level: 1.401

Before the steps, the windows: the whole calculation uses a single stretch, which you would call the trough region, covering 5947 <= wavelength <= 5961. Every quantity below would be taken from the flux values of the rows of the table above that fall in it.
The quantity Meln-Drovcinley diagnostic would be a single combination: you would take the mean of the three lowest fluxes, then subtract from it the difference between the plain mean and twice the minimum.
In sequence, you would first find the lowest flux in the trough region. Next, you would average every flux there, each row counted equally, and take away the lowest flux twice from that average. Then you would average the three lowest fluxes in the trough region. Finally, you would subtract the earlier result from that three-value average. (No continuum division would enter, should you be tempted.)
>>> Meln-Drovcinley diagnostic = 45.7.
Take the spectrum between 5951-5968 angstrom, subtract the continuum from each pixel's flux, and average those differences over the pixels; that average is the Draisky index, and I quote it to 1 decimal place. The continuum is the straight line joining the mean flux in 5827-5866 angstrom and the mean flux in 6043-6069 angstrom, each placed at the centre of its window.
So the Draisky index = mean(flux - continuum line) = -1.2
